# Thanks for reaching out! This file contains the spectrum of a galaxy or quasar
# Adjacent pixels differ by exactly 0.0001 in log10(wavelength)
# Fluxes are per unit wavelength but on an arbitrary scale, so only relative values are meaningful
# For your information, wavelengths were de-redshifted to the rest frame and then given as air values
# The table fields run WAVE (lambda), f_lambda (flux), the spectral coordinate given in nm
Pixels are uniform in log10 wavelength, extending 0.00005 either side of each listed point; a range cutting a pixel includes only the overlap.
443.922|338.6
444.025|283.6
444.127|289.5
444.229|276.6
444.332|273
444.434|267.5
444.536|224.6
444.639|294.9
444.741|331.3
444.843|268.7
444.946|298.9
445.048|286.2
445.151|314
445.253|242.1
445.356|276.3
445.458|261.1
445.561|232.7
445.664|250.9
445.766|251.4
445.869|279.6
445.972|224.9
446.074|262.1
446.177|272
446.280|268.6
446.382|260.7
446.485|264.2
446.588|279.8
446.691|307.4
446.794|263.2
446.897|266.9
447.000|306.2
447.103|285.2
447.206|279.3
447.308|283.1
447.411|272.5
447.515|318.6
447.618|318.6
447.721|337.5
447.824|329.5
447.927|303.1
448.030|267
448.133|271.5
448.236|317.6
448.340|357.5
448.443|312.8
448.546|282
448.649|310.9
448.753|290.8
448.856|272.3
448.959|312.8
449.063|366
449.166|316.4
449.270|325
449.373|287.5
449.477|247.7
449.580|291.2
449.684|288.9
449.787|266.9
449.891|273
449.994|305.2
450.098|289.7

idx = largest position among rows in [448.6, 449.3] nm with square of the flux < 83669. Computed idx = 448.856 nm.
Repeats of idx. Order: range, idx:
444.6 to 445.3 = 445.253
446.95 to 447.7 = 447.411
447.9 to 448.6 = 448.546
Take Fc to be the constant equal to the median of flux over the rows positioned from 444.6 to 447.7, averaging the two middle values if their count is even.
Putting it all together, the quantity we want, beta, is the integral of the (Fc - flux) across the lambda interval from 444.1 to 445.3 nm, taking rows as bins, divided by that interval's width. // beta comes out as -6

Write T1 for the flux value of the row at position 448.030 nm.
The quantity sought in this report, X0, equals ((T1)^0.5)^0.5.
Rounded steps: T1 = 267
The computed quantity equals 4.04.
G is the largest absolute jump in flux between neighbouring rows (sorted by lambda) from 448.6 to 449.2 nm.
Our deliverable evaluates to 53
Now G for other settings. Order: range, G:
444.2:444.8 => 70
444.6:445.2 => 63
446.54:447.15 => 44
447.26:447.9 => 46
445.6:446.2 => 55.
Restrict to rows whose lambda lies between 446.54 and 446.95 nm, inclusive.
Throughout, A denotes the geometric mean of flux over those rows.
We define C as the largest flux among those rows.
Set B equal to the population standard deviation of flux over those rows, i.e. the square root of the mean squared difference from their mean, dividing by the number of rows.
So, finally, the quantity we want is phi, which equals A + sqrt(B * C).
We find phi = 352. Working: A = 279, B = 17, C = 307.4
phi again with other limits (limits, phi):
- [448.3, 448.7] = 413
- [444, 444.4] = 324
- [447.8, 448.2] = 383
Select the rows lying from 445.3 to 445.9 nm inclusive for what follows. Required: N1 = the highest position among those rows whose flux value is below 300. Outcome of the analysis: 445.869 nm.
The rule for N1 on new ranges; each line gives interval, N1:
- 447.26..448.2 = 448.133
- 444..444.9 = 444.843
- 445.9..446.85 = 446.794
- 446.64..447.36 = 447.308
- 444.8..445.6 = 445.561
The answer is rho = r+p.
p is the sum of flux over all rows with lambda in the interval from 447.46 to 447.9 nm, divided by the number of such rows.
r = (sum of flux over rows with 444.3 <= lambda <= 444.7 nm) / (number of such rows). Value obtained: 591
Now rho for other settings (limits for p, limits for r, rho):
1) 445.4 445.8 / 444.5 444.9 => 529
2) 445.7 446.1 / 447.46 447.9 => 581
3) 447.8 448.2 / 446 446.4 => 559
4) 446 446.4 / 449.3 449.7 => 545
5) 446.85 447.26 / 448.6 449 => 581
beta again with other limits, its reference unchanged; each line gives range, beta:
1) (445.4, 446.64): 15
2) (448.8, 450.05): -22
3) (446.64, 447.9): -23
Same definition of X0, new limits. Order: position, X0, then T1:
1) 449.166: 4.22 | 316.4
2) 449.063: 4.37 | 366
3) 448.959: 4.21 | 312.8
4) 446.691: 4.19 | 307.4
